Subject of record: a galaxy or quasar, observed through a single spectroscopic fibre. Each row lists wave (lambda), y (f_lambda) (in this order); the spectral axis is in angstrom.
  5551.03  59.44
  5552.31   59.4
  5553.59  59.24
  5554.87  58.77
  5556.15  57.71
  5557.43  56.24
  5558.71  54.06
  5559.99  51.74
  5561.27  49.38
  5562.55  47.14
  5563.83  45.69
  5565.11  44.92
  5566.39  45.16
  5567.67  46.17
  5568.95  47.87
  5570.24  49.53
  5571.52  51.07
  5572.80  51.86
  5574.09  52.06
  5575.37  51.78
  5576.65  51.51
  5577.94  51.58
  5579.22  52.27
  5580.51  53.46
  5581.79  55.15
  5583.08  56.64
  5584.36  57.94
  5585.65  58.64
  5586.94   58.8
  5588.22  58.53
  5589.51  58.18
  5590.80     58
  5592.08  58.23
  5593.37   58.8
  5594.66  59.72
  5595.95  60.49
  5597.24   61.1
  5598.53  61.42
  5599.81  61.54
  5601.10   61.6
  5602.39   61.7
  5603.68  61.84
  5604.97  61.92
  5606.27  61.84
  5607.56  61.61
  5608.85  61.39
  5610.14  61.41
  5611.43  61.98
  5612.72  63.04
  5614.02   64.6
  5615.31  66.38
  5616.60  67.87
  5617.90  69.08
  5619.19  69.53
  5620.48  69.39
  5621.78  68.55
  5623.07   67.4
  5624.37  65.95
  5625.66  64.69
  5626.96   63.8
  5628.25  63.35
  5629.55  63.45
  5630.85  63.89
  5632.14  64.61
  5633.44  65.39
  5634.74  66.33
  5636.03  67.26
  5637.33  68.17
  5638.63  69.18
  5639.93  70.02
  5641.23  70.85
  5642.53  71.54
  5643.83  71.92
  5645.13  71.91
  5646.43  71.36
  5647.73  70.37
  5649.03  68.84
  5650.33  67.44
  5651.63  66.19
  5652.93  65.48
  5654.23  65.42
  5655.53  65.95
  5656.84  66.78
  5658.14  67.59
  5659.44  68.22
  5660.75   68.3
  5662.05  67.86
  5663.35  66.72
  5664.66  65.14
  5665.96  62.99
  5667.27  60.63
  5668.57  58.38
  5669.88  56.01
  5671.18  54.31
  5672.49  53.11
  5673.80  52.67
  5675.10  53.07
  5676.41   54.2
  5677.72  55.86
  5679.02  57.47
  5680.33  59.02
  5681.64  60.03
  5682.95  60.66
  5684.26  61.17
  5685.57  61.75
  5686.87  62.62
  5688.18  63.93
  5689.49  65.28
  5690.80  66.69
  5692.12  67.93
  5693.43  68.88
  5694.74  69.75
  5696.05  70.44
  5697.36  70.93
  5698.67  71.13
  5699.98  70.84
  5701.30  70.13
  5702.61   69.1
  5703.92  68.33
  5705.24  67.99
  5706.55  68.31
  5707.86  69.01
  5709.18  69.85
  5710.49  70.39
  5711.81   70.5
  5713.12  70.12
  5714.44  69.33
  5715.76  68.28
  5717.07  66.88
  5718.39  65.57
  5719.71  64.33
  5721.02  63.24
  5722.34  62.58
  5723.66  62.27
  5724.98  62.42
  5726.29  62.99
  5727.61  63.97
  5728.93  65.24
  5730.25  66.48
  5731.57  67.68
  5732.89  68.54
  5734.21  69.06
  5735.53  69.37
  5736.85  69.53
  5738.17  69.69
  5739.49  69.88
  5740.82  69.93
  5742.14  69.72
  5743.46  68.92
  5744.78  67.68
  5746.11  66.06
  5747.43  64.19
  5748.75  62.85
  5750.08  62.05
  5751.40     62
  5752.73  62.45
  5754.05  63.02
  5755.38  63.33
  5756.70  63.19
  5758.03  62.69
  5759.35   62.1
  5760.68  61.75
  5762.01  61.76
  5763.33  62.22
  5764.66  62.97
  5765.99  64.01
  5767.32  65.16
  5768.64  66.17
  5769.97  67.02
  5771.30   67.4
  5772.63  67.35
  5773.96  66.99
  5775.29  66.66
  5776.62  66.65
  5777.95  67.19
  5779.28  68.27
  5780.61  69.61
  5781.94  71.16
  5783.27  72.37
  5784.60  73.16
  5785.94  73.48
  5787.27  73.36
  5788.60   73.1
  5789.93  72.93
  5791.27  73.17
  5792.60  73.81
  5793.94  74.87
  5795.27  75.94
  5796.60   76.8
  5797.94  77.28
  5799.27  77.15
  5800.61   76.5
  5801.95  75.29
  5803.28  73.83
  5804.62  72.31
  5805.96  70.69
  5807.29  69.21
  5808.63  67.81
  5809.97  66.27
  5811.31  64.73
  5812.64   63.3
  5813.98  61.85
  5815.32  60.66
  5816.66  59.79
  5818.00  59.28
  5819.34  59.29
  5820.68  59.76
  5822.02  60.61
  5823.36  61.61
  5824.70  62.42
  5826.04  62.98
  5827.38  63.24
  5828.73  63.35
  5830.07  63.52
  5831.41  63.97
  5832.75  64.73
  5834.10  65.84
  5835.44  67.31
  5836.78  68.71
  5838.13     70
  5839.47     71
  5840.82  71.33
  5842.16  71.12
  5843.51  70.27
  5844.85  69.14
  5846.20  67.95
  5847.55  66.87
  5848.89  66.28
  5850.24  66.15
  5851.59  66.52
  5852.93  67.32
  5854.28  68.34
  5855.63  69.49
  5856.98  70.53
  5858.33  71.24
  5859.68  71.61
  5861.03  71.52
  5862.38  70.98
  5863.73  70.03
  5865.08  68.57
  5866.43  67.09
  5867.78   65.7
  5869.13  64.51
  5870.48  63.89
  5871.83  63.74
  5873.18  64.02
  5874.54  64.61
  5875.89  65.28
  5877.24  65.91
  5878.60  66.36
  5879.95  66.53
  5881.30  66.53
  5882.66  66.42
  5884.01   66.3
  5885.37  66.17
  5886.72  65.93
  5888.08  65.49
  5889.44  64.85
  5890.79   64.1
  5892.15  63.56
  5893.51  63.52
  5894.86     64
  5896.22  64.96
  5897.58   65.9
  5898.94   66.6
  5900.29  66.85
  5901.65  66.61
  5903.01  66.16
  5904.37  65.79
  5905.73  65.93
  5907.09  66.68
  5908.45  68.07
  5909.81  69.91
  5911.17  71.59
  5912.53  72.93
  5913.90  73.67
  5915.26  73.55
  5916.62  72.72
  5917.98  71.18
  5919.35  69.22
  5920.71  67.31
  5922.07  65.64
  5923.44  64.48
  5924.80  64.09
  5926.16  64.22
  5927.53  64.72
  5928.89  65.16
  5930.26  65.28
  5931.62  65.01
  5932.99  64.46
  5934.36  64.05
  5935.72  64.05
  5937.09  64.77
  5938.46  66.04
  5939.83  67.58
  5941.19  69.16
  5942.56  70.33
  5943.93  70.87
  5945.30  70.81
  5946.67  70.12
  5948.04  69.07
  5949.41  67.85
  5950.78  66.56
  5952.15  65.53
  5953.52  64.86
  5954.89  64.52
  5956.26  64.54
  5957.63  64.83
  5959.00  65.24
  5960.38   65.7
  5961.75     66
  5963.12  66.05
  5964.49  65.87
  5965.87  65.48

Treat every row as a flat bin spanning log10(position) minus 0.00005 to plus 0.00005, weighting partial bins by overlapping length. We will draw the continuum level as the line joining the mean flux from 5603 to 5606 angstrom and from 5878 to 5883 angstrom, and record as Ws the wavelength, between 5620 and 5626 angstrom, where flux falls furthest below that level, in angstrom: 5625.66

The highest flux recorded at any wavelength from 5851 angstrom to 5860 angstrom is 71.61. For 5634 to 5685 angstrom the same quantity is 71.92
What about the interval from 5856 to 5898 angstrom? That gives 71.61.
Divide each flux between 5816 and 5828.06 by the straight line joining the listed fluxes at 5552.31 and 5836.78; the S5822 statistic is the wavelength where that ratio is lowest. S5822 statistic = 5819.34 angstrom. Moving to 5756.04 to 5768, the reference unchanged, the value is 5762.01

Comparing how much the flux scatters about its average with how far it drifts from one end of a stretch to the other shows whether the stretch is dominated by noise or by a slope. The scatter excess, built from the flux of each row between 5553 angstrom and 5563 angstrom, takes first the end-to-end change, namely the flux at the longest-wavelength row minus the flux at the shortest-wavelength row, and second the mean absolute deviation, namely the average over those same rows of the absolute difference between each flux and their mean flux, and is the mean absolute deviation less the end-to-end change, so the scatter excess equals 15.8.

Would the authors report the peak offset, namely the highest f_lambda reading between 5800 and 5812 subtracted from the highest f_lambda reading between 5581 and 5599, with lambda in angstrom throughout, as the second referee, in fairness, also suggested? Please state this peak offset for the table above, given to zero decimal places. -15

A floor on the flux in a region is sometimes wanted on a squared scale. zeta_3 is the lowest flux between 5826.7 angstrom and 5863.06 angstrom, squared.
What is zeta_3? 3999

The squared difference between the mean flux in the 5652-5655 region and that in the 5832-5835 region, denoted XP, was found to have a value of 0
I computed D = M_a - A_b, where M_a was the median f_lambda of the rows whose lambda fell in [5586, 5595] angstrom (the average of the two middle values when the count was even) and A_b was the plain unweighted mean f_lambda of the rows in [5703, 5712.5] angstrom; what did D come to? -11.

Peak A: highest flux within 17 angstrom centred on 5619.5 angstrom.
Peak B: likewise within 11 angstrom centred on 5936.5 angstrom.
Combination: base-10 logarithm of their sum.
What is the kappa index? 2.142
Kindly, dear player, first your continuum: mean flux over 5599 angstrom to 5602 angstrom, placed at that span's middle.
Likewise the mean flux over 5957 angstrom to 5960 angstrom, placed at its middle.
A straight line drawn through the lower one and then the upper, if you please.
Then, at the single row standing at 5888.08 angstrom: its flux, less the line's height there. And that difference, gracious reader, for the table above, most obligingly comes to 1.1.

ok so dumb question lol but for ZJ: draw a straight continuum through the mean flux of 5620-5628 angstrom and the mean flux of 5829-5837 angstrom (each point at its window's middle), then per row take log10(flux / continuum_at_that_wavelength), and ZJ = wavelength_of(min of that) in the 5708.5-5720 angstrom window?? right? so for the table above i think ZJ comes 5719.71 angstrom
